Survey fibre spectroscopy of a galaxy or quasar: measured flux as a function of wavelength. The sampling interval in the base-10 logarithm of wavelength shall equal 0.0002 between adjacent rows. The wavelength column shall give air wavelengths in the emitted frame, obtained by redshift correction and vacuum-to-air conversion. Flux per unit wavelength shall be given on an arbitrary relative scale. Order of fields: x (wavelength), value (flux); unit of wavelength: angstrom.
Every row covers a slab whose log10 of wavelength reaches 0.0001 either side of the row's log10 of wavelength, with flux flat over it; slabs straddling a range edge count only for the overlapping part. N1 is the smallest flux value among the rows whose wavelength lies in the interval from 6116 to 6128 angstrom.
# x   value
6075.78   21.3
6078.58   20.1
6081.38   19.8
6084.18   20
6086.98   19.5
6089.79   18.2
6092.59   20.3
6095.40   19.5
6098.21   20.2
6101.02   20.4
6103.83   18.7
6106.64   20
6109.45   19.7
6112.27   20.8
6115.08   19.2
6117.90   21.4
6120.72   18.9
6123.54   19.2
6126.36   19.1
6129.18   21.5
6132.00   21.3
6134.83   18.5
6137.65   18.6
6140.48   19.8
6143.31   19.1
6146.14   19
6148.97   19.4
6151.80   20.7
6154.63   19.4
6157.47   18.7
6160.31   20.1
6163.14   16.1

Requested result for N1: 18.9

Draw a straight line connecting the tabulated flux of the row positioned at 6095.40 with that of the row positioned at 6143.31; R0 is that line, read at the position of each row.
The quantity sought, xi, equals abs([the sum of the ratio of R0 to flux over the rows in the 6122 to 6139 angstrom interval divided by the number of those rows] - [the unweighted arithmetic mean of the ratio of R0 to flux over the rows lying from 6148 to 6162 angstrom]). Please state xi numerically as 0.011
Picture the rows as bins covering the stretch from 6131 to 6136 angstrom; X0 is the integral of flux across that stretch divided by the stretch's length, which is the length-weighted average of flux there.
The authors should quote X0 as 19.8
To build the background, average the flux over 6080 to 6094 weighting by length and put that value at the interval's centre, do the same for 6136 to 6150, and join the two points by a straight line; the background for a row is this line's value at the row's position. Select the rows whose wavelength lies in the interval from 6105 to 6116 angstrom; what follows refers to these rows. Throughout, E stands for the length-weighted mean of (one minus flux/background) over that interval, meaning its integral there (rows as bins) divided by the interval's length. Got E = -0.028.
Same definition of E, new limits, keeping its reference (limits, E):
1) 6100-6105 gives -0.004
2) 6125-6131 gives -0.058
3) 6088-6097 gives 0.008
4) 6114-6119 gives -0.049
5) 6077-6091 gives 0.001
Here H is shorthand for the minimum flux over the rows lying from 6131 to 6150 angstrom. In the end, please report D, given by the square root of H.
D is 4.30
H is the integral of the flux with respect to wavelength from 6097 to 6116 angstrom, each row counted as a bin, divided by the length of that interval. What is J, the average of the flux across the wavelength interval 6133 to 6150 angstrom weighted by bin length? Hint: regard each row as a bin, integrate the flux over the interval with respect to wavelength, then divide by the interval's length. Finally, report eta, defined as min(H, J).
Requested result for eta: 19.1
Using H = 19.9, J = 19.1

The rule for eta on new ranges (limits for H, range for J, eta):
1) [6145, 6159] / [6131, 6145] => 19.4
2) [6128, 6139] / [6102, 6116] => 19.7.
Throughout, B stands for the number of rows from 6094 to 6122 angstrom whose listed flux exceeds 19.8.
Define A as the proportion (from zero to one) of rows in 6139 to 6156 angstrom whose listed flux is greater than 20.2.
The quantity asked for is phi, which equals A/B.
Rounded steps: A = 0.17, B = 5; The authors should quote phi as 0.033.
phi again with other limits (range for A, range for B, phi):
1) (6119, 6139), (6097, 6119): 0.057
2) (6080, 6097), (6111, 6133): 0.042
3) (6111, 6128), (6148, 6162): 0.167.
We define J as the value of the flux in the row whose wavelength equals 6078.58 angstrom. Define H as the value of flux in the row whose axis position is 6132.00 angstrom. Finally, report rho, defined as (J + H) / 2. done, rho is 20.7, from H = 21.3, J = 20.1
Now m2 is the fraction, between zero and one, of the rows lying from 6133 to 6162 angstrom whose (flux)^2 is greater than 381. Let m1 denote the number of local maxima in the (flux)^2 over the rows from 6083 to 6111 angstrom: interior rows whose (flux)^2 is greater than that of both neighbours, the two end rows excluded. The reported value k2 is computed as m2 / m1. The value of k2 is 0.10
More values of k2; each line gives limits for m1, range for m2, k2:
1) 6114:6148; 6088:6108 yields 0.14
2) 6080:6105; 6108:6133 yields 0.19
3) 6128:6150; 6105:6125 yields 0.57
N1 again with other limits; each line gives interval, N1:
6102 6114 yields 18.7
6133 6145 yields 18.5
